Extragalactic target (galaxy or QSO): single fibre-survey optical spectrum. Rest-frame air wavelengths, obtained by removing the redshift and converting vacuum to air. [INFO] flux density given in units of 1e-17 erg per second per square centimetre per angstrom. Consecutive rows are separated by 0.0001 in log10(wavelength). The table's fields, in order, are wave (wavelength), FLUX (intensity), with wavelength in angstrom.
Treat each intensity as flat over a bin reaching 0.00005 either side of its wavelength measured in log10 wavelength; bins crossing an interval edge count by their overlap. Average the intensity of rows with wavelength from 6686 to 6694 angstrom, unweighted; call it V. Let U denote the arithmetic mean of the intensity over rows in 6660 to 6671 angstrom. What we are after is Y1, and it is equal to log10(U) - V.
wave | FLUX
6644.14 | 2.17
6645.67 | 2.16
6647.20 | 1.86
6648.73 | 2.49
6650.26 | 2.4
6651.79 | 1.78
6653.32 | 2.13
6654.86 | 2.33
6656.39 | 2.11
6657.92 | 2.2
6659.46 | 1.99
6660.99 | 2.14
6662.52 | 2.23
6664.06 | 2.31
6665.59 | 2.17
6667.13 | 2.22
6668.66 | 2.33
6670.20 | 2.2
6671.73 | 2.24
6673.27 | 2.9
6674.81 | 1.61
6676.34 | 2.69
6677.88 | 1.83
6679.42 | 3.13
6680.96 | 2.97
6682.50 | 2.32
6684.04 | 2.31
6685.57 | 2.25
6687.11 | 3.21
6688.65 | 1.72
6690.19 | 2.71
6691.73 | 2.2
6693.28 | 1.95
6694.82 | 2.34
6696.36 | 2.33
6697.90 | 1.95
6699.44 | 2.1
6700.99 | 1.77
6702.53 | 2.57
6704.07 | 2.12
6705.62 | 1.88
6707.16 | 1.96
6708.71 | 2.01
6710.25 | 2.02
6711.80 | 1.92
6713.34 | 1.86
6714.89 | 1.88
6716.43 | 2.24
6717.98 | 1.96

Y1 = -2.01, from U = 2.23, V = 2.36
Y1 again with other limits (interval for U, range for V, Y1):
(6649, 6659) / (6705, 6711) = -1.63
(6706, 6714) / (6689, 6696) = -2.01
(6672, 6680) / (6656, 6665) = -1.78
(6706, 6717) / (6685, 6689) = -2.10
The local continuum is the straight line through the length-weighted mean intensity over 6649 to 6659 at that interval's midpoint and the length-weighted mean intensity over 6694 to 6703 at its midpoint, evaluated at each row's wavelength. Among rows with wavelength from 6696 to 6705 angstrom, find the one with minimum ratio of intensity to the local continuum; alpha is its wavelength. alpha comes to 6700.99 angstrom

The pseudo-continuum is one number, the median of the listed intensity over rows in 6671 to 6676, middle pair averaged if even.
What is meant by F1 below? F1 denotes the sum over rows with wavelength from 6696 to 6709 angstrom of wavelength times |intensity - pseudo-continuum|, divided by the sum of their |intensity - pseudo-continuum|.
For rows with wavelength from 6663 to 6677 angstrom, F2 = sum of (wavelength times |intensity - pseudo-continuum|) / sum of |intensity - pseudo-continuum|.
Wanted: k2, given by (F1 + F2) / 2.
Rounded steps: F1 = 6702.9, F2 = 6673.5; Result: 6688.2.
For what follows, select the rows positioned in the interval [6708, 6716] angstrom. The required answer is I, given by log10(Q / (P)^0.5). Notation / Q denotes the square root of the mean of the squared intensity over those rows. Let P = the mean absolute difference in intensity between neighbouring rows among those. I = 0.9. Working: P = 0.0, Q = 1.9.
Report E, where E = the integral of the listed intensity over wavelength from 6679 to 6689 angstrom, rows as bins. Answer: 25.7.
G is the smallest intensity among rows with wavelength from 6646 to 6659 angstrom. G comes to 1.78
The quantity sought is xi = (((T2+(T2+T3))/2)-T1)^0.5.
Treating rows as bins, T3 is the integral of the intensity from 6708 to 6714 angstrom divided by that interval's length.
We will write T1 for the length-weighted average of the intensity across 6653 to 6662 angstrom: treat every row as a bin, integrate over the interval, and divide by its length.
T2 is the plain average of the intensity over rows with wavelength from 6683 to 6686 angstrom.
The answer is 1.05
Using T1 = 2.15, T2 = 2.28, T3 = 1.96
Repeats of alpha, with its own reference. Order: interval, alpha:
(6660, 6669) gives 6660.99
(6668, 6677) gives 6674.81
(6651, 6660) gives 6651.79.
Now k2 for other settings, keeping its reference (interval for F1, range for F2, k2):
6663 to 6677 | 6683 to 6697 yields 6681.4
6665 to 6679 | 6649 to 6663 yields 6664.6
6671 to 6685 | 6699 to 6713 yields 6691.6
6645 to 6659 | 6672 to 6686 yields 6664.1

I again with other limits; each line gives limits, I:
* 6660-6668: 0.9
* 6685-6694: 0.4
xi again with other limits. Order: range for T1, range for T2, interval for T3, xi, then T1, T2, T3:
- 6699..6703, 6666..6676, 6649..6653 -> 1.10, 2.12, 2.25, 2.15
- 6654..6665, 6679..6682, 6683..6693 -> 1.43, 2.19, 3.05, 2.38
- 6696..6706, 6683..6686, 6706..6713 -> 1.08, 2.10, 2.28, 1.97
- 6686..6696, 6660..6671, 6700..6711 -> 0.95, 2.35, 2.23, 2.05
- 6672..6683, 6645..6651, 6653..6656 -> 0.93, 2.48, 2.23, 2.23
